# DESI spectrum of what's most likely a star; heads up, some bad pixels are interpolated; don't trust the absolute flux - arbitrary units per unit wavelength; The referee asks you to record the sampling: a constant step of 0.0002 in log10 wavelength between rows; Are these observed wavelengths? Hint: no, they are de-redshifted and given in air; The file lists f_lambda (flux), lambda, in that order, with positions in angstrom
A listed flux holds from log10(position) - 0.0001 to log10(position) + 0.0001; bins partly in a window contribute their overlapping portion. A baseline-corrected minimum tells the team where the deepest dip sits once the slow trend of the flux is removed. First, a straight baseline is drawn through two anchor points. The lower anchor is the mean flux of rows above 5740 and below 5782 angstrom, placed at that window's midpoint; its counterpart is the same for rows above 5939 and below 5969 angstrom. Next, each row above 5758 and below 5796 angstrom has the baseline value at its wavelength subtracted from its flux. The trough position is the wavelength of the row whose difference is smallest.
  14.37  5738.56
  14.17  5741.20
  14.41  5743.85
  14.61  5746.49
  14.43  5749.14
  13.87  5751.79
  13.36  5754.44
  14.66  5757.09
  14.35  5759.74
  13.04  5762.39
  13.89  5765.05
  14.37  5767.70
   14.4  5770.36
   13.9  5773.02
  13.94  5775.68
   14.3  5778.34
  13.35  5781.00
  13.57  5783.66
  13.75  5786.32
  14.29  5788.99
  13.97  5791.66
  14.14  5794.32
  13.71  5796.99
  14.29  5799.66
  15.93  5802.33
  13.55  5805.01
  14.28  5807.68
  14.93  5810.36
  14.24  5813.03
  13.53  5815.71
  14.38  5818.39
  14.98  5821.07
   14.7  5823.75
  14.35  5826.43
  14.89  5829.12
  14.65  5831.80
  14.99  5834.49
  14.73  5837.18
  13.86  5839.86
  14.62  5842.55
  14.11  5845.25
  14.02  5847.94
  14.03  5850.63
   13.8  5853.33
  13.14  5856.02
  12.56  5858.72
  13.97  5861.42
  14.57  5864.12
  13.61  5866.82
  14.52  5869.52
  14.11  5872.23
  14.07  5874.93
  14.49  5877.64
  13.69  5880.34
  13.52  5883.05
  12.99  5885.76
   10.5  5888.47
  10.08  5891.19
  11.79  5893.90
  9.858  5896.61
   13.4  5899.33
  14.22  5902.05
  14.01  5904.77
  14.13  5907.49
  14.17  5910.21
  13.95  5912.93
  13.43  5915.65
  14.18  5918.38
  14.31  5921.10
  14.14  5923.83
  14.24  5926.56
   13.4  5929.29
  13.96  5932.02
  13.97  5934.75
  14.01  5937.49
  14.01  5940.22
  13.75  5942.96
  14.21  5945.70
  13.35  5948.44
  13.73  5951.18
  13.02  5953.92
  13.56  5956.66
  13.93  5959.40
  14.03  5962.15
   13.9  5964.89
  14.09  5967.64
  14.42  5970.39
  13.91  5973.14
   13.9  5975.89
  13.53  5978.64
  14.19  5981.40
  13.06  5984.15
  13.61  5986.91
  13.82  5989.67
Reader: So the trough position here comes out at 5762.39 angstrom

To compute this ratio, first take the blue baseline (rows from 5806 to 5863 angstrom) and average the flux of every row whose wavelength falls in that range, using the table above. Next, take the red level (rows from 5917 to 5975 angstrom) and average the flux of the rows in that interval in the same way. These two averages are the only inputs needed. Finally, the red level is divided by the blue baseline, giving 0.978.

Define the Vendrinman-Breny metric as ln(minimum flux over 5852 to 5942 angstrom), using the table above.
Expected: 2.29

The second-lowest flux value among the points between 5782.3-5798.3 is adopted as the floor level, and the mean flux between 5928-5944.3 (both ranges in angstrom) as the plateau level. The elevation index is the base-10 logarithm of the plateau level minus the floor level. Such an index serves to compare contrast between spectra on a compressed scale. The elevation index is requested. -0.85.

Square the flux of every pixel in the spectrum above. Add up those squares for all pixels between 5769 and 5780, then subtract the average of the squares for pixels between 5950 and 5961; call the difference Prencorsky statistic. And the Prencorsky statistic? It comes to 615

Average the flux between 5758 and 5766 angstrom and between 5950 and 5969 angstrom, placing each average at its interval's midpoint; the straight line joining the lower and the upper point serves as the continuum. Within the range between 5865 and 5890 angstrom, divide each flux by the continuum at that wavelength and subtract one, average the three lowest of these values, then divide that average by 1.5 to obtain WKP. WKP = -0.069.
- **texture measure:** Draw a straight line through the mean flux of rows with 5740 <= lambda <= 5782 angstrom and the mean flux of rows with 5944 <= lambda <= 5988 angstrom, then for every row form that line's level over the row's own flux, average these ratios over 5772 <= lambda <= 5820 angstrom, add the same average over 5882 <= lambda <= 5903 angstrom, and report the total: 2.17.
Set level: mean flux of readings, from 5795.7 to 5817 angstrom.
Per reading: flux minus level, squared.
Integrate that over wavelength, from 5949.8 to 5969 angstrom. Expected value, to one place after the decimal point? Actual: 8.2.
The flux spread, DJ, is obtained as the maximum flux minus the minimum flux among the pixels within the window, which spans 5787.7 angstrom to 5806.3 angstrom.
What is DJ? 2.4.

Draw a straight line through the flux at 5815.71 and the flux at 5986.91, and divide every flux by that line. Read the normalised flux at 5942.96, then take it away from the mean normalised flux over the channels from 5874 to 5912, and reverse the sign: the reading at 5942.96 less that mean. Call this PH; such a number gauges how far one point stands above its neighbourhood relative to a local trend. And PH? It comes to 0.059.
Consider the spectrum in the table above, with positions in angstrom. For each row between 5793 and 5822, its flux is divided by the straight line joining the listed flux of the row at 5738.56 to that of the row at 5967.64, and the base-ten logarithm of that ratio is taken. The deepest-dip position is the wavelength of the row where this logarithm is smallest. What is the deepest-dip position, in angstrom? 5815.71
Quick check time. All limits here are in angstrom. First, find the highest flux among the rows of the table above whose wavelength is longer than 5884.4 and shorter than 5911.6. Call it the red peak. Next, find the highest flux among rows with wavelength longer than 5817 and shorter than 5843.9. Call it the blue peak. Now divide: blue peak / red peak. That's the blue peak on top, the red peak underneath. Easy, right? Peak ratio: 1.05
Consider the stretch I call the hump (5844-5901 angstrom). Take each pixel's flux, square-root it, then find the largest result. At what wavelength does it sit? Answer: 5864.12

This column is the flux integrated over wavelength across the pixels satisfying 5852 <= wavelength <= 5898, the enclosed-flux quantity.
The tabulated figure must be 599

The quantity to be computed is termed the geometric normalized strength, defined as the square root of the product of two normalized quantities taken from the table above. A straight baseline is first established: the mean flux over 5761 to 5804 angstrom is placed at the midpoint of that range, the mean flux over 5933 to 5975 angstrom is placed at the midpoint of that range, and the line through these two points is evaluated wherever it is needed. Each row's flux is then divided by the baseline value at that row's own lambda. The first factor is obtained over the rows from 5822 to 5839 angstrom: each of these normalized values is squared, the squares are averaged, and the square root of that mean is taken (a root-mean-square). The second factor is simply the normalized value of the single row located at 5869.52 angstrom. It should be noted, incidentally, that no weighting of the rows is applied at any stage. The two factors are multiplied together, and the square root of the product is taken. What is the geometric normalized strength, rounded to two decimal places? 1.05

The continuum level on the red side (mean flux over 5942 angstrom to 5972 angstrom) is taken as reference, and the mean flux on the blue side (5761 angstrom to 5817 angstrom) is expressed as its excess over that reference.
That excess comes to 0.25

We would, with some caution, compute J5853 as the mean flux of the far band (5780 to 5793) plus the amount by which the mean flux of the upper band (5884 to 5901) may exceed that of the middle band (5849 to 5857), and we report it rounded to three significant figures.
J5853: 11.6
